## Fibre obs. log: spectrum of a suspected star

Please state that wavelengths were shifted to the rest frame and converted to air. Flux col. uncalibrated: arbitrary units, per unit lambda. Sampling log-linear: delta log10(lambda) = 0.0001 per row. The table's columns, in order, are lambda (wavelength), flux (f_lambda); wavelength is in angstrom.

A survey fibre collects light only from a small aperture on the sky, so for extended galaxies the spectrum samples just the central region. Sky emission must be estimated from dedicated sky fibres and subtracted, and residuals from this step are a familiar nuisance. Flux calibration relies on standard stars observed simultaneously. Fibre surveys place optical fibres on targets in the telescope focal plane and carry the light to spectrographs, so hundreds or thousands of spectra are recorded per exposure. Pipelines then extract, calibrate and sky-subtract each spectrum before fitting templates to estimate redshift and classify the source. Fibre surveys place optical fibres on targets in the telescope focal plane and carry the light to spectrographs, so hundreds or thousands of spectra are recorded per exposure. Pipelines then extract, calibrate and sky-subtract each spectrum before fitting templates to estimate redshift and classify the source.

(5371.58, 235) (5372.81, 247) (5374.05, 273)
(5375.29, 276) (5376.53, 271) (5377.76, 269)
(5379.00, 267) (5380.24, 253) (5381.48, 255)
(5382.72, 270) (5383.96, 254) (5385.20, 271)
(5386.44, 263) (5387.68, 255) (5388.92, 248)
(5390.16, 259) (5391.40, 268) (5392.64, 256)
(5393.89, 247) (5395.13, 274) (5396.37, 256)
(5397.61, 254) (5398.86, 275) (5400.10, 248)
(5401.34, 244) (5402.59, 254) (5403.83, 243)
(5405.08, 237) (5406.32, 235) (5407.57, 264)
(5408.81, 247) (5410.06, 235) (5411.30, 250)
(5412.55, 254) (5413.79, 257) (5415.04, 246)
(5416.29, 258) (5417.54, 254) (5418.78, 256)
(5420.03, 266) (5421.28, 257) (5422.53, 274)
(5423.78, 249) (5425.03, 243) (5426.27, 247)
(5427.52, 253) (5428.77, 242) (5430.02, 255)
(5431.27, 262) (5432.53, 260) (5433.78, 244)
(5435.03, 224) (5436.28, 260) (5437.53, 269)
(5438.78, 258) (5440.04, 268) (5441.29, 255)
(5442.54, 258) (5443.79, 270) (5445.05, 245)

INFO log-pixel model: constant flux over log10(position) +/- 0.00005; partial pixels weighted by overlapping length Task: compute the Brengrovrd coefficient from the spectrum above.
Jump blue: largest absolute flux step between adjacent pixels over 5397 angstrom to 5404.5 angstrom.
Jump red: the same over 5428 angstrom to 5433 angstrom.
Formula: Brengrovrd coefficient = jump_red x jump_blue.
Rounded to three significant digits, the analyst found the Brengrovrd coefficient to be 351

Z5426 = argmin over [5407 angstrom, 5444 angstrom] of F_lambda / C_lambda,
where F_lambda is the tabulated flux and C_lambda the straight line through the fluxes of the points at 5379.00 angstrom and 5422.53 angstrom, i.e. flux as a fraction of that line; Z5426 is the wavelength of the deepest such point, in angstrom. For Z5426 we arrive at 5435.03 angstrom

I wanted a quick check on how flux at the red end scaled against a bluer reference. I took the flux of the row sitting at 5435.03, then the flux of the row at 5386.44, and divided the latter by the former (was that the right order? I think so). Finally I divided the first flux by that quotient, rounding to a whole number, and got 191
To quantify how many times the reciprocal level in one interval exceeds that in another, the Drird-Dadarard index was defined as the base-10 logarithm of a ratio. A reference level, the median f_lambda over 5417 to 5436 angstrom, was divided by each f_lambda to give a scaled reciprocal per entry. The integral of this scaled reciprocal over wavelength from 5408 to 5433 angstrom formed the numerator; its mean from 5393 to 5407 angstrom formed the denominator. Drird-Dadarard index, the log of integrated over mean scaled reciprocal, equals 1.39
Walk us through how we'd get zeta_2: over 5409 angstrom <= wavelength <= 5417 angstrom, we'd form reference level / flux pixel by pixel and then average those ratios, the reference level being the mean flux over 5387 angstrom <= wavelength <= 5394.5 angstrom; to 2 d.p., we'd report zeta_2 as 1.02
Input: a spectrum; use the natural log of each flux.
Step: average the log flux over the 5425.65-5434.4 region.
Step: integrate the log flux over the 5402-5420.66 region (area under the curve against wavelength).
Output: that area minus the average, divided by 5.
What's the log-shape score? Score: 20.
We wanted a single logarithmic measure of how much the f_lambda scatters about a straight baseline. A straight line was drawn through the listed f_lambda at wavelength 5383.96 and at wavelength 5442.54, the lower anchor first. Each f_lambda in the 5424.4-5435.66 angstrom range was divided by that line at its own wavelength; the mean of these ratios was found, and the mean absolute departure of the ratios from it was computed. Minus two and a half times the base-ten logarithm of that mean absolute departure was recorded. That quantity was 3.69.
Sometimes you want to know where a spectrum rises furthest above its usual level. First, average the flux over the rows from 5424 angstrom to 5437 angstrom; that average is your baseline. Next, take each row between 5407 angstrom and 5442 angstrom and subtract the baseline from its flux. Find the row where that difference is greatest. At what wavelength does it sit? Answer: 5422.53 angstrom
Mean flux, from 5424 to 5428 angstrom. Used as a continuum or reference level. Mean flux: 248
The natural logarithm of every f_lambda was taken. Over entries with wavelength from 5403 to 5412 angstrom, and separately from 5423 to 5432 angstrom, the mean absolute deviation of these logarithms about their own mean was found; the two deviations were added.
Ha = 0.054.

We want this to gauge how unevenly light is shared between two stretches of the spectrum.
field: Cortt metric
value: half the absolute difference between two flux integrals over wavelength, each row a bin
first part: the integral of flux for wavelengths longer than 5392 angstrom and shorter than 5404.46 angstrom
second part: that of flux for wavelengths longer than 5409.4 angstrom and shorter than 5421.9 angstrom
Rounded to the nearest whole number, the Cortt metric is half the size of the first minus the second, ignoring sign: 6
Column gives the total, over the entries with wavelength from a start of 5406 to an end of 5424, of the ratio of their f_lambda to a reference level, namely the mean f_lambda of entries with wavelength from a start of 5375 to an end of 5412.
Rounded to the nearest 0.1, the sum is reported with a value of 14.8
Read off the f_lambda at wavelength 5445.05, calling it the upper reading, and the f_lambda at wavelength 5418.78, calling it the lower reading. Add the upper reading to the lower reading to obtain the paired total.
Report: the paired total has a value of 501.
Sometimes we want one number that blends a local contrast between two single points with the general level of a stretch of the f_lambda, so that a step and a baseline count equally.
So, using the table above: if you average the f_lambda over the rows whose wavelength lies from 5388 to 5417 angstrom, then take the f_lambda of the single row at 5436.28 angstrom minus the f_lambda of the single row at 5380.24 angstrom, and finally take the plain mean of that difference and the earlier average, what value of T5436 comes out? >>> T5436 130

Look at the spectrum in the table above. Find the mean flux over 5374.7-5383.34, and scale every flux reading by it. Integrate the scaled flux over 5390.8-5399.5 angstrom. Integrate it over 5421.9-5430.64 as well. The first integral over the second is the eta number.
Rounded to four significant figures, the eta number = 1.032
